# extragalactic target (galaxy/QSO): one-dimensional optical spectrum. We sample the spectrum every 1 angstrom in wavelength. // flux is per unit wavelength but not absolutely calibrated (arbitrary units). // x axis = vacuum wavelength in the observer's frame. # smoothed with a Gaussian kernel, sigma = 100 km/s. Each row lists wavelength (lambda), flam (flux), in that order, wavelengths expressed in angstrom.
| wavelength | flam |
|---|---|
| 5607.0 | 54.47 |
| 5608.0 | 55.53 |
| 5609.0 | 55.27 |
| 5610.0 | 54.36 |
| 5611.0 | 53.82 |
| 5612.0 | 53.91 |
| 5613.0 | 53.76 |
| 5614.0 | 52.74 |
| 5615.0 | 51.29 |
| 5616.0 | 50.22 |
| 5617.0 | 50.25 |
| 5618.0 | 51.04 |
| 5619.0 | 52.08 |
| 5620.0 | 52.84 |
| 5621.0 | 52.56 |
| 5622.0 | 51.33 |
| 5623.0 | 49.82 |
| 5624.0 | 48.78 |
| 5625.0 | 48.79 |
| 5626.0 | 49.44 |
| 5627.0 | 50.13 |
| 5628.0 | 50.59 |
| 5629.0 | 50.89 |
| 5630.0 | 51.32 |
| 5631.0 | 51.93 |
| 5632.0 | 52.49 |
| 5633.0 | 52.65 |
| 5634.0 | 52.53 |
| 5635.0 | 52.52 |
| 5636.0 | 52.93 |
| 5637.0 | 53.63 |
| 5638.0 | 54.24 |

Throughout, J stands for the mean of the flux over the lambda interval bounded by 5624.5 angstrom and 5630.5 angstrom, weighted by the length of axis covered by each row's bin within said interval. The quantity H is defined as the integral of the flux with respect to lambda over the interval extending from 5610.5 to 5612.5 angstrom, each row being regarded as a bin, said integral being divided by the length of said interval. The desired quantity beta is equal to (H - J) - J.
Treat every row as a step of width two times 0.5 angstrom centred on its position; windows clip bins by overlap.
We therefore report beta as -46.5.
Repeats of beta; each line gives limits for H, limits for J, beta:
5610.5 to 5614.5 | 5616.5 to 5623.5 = -49.3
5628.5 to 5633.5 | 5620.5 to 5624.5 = -49.4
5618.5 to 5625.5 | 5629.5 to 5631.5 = -52.4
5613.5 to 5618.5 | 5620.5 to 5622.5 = -52.8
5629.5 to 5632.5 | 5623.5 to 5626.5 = -46.1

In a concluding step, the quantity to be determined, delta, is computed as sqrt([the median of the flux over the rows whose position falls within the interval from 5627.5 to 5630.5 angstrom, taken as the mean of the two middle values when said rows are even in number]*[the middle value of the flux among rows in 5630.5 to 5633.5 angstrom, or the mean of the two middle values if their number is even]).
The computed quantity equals 51.7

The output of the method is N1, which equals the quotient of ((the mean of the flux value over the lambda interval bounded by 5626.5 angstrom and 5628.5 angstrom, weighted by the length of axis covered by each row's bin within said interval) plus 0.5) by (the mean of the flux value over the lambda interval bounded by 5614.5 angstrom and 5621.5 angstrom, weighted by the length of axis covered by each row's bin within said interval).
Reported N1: 0.99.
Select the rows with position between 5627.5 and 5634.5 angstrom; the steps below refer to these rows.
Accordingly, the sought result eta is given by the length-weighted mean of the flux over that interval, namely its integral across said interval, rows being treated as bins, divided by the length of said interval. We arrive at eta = 51.8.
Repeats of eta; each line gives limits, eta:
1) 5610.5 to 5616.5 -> 52.6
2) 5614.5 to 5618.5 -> 50.7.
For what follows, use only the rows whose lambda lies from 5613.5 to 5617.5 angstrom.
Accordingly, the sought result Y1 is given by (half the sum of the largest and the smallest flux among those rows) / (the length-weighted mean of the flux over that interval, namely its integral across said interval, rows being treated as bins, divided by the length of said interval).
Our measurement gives 1.01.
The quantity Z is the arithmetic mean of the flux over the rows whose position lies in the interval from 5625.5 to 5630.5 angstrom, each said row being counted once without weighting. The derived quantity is 50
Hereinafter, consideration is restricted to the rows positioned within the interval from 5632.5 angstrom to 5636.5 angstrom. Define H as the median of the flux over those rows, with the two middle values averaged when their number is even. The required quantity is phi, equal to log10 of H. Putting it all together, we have 1.72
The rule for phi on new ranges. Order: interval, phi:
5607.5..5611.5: 1.74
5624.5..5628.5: 1.70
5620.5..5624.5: 1.70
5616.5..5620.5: 1.71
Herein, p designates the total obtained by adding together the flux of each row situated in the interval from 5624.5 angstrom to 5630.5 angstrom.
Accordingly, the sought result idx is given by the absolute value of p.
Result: 301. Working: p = 301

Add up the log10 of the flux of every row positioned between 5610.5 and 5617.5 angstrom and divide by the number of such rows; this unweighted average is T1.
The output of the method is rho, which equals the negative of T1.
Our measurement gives -1.72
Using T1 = 1.72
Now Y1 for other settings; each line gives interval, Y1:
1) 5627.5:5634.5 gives 1.00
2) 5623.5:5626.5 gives 1.00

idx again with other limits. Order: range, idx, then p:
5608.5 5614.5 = 324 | 324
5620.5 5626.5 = 301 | 301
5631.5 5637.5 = 317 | 317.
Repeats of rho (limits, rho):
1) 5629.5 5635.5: -1.72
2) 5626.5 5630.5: -1.71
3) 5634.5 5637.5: -1.72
